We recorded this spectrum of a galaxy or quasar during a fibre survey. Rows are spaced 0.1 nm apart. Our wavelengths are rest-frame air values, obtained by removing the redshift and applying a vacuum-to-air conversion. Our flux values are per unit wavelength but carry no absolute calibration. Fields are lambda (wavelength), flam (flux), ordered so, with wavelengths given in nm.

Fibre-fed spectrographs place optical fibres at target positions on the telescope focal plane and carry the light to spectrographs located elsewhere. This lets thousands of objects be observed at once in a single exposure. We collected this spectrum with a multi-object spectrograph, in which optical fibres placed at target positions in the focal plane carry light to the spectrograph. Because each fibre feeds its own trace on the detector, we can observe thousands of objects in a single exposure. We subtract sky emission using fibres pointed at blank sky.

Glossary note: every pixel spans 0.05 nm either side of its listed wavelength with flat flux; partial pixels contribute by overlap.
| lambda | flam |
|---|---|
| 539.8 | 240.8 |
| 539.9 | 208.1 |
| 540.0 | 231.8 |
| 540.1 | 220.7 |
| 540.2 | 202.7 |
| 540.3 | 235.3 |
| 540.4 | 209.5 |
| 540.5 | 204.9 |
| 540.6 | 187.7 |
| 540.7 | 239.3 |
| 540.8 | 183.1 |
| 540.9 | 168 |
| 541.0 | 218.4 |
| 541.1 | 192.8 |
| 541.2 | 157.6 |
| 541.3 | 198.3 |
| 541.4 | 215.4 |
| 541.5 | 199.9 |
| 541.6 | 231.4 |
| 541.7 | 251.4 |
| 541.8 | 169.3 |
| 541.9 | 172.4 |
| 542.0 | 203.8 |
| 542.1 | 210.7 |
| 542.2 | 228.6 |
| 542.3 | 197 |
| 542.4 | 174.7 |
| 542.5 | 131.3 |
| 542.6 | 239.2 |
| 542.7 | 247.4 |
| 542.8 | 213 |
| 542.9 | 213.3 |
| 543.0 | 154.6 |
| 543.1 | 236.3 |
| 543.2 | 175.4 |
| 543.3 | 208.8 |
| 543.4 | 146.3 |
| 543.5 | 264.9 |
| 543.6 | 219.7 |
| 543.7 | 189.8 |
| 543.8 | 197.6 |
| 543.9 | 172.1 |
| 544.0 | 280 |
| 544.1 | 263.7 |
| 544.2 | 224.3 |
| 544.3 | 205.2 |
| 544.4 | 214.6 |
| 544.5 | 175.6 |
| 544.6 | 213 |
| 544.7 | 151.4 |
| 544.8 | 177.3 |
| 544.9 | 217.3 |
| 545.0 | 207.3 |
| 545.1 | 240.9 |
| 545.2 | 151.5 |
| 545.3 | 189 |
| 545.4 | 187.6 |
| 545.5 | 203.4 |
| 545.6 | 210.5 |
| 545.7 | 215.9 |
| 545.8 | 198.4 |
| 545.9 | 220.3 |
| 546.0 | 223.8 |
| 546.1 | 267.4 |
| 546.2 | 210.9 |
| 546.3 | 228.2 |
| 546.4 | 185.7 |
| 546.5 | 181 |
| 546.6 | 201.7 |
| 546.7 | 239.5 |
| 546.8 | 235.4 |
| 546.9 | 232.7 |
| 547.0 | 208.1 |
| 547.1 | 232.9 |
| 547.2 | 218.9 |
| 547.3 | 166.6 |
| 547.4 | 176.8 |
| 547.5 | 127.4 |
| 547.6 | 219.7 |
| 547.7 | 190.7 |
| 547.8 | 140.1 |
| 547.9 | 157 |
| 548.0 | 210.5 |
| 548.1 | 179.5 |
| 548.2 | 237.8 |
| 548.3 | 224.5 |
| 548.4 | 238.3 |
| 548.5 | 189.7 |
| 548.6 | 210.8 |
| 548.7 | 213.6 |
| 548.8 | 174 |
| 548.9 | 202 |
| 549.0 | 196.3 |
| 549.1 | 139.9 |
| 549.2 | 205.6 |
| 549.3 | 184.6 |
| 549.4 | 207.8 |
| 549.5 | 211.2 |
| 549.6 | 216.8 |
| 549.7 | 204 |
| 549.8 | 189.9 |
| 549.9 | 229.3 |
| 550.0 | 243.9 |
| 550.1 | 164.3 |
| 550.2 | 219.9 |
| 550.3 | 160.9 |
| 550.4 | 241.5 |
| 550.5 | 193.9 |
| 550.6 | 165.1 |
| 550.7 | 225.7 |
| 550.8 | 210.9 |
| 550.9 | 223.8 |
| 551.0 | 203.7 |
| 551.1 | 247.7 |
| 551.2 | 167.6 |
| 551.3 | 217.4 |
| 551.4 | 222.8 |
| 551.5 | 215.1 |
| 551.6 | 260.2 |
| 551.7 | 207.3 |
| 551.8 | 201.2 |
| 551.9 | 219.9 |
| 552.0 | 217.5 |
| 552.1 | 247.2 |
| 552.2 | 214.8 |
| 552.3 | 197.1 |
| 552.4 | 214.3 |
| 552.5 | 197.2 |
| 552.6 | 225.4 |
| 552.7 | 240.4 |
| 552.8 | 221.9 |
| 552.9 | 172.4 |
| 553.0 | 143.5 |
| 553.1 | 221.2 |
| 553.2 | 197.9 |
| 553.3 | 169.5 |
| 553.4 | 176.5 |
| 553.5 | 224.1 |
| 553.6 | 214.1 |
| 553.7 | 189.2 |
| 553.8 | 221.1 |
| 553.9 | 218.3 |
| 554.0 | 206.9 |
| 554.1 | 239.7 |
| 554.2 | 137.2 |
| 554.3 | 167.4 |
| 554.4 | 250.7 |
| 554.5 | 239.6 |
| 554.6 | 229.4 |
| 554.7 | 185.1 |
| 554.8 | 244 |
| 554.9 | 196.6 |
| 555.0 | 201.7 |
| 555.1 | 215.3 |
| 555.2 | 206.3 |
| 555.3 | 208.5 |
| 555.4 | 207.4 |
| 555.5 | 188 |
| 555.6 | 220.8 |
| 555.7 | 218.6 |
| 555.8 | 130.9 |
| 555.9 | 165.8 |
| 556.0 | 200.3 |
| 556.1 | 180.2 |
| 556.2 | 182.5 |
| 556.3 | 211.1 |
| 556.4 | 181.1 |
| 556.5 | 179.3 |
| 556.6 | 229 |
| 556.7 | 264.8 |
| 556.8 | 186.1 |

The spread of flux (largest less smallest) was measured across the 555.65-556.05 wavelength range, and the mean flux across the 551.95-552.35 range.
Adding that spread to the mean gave 307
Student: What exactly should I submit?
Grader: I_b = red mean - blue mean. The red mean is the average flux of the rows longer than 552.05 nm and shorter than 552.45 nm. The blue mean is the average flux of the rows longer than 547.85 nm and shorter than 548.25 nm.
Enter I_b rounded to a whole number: 22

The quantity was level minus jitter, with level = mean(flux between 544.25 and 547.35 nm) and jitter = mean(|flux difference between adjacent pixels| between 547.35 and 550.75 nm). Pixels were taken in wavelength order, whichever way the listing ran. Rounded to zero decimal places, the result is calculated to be 170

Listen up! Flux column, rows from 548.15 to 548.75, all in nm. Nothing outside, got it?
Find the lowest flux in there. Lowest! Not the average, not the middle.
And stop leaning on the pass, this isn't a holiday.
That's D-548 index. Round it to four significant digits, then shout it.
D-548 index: 189.7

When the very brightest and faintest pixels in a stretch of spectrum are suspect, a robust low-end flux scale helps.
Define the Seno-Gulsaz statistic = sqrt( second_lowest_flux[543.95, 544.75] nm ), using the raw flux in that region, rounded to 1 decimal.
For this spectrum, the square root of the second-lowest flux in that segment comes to 13.3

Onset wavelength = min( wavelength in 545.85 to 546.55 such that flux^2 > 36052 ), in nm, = 545.9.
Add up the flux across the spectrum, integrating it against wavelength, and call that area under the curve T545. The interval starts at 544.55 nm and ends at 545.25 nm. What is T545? 136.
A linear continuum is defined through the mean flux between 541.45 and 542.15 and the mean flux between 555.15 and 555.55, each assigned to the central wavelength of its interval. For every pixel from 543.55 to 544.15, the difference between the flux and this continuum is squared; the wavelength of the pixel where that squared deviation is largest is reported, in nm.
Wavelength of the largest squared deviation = 544.0 nm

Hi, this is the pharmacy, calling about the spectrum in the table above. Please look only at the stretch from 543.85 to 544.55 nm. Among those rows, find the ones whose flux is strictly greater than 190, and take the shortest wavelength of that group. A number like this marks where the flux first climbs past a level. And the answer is 544.0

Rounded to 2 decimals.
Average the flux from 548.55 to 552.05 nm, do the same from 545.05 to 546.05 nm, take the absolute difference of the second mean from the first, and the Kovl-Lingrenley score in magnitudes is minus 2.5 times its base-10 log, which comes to -0.78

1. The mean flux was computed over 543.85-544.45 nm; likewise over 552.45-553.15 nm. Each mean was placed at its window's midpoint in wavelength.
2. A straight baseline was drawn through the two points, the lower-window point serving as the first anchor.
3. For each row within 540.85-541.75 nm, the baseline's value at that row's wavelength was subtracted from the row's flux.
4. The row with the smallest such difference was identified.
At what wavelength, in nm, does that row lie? 541.2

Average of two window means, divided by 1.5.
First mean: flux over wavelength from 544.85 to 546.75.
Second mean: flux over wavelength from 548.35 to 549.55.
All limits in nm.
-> 136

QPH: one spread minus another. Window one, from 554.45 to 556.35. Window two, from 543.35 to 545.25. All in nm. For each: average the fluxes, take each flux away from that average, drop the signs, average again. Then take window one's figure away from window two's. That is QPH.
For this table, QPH 11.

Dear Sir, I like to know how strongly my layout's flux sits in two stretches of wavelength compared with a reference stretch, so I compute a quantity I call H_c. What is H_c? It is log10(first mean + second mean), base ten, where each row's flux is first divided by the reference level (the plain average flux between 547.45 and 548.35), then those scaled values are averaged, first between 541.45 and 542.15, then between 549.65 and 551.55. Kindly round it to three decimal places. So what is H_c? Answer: 0.343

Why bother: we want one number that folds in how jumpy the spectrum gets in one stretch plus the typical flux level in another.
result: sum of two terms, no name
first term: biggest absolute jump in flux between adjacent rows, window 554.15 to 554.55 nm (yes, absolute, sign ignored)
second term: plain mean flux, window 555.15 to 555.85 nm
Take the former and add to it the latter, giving 281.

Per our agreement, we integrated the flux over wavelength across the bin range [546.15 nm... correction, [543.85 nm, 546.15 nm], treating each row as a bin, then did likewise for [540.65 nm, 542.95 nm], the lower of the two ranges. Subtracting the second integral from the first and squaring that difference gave 238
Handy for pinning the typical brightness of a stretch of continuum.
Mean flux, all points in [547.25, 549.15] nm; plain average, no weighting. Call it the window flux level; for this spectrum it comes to 189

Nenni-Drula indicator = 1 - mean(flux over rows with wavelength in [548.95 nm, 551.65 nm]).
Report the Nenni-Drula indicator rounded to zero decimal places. -205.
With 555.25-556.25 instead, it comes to -189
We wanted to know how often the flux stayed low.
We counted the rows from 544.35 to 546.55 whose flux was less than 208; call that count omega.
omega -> 11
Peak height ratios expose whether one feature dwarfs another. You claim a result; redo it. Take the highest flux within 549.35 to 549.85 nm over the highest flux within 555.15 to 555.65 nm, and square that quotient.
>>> 0.96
